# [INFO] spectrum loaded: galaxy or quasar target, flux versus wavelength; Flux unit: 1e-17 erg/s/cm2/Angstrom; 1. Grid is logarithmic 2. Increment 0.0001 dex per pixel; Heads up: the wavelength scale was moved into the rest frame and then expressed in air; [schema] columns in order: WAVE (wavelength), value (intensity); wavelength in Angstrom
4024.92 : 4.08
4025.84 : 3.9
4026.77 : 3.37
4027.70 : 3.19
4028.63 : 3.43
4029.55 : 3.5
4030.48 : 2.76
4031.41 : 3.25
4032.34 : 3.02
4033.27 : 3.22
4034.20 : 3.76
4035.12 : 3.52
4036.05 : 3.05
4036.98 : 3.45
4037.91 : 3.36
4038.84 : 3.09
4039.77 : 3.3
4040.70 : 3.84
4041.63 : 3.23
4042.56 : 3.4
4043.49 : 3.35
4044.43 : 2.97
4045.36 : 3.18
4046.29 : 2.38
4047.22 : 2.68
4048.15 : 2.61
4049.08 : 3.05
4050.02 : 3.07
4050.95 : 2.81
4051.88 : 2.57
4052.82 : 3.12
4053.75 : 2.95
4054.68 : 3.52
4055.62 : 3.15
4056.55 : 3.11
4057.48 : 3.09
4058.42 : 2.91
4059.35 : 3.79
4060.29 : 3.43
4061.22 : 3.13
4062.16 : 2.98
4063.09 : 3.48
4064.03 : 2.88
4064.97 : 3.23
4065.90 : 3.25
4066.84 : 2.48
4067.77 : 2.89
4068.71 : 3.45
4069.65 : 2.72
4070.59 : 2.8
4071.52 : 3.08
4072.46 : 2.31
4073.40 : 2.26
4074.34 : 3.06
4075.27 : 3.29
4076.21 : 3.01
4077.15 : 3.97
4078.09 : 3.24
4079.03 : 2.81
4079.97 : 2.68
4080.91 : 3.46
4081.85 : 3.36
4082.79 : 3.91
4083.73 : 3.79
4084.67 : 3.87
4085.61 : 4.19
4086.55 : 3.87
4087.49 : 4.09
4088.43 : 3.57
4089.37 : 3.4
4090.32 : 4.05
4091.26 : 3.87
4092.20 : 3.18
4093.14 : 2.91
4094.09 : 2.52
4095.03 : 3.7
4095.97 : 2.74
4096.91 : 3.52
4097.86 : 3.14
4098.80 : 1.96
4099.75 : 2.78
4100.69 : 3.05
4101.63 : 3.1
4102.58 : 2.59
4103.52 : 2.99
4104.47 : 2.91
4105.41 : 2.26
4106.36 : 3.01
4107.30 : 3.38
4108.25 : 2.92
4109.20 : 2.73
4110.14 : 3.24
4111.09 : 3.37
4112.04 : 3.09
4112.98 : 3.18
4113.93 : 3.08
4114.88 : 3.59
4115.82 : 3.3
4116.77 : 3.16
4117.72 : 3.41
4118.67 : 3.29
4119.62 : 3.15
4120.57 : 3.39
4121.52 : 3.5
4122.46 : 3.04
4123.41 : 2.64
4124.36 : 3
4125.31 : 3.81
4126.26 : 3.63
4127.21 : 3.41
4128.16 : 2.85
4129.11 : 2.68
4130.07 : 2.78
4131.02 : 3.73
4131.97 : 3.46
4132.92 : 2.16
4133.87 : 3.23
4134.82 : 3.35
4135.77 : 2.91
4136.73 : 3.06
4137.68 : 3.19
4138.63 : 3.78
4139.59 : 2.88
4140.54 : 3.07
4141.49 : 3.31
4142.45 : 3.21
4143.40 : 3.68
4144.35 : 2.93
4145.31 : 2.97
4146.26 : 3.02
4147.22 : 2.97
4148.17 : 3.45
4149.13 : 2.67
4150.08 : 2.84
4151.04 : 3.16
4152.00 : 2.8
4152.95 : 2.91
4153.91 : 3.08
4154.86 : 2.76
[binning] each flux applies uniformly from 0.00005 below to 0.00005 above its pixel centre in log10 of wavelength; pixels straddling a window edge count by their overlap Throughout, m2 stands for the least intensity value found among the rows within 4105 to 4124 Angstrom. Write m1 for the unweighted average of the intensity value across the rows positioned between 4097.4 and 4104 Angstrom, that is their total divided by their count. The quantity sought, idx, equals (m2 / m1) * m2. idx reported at 1.82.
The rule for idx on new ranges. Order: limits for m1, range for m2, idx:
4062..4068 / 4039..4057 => 1.87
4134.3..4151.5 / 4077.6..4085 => 2.29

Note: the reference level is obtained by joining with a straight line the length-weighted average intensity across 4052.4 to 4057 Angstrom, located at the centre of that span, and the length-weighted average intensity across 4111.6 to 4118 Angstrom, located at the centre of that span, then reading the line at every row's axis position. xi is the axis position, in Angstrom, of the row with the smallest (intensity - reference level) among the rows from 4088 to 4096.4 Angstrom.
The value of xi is 4094.09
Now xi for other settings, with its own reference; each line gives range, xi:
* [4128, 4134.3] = 4132.92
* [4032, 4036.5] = 4032.34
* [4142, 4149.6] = 4149.13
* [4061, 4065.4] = 4064.03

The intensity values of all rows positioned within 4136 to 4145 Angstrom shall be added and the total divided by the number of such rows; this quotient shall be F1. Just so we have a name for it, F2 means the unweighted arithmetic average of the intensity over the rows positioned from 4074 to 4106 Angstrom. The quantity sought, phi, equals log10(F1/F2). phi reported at 0.00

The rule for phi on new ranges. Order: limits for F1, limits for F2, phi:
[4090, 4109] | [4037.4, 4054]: 0.00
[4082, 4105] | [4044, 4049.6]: 0.07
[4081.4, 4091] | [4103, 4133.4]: 0.09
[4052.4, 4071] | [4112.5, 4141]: -0.01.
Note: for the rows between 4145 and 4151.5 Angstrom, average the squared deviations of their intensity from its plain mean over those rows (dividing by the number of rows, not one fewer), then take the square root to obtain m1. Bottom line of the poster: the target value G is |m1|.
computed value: 0.23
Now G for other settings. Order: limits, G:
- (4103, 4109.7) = 0.31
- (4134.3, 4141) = 0.29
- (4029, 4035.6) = 0.31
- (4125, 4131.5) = 0.45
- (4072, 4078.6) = 0.55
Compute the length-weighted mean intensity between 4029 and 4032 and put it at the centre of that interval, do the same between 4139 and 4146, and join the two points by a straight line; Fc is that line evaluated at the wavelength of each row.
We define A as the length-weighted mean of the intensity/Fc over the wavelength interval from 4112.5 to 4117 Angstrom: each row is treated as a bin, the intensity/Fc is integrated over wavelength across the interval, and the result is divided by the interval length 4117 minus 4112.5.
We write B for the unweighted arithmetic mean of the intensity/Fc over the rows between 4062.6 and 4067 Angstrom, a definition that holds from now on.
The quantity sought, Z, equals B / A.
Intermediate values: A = 1.04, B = 0.97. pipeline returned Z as 0.93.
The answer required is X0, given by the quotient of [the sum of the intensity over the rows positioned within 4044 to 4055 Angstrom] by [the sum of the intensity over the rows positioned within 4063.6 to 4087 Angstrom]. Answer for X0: 0.4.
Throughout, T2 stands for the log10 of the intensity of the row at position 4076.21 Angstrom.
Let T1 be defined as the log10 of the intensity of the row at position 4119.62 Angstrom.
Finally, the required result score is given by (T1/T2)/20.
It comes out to 0.052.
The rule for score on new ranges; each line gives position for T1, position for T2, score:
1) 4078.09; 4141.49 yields 0.049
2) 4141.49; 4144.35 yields 0.056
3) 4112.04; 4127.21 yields 0.046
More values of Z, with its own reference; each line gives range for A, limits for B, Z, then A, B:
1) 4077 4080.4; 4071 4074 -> 0.82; 0.98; 0.81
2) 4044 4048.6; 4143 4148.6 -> 1.15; 0.87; 1.00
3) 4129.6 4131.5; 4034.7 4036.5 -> 1.00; 1.03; 1.04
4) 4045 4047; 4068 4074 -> 1.01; 0.87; 0.87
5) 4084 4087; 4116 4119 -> 0.83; 1.25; 1.04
